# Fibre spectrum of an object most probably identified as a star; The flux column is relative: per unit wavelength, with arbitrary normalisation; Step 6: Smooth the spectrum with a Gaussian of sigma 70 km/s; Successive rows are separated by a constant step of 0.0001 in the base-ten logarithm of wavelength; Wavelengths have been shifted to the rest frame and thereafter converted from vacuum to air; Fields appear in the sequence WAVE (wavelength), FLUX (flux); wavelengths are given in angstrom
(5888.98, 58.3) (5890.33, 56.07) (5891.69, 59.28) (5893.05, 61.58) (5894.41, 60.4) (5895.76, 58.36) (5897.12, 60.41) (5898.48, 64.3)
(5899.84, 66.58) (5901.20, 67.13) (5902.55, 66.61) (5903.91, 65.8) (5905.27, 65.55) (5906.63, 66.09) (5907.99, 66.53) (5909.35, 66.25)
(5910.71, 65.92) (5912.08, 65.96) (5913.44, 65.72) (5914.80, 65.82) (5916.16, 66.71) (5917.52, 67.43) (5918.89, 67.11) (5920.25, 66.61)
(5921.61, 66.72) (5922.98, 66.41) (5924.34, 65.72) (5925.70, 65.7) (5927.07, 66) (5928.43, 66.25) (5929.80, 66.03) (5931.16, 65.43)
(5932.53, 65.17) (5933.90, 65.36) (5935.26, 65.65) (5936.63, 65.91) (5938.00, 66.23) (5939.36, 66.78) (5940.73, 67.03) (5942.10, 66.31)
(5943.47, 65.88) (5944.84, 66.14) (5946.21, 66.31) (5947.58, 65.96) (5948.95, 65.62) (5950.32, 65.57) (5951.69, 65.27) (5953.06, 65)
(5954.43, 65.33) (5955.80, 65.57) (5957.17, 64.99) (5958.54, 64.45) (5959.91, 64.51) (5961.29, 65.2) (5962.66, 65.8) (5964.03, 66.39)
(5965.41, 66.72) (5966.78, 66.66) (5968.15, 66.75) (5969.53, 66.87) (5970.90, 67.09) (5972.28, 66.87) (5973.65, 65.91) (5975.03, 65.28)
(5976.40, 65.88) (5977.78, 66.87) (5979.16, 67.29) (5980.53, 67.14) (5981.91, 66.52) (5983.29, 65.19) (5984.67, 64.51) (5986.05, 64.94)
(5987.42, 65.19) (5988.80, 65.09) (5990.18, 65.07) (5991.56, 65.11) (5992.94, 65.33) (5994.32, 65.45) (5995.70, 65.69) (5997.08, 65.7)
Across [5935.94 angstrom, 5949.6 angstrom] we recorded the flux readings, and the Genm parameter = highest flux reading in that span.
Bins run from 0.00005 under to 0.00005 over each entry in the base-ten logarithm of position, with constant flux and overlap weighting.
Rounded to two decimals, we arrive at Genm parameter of 67.03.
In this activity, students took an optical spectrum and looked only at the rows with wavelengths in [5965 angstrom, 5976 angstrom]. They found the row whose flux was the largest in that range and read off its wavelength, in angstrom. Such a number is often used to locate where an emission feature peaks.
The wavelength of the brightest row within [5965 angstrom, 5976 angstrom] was 5970.90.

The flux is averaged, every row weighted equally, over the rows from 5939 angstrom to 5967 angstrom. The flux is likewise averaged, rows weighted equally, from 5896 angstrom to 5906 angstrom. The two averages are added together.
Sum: 131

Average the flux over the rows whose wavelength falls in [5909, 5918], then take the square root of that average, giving 8.14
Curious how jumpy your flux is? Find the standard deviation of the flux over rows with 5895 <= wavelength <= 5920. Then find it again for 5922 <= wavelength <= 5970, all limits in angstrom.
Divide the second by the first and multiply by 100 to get 28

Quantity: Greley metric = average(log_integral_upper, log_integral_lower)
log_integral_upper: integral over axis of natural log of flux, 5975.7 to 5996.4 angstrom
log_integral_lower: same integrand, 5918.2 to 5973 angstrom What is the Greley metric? 158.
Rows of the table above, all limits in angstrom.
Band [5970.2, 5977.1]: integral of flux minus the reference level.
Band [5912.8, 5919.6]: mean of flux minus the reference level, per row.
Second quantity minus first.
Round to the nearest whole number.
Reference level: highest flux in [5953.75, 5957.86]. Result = -3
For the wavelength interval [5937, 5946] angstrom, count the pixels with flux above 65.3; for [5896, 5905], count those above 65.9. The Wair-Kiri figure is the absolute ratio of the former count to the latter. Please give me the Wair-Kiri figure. 2.0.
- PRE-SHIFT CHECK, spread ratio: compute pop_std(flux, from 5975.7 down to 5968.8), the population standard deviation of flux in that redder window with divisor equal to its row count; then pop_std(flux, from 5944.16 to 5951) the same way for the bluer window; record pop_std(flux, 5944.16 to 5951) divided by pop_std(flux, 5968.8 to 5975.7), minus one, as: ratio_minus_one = -0.6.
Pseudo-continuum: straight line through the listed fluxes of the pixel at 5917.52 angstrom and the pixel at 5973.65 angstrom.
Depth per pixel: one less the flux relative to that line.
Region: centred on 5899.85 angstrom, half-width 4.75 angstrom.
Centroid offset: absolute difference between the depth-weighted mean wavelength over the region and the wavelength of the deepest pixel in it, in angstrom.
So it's 2.1 angstrom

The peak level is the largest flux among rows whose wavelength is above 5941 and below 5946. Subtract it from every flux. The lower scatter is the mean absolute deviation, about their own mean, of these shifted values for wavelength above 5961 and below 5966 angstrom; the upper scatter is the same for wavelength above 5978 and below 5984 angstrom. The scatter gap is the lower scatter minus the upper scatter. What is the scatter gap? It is -0.15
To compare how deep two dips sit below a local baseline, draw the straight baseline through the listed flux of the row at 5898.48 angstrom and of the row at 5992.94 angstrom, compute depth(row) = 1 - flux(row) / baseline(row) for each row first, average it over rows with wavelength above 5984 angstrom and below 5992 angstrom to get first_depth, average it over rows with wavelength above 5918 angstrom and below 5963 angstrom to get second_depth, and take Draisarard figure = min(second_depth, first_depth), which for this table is -0.016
